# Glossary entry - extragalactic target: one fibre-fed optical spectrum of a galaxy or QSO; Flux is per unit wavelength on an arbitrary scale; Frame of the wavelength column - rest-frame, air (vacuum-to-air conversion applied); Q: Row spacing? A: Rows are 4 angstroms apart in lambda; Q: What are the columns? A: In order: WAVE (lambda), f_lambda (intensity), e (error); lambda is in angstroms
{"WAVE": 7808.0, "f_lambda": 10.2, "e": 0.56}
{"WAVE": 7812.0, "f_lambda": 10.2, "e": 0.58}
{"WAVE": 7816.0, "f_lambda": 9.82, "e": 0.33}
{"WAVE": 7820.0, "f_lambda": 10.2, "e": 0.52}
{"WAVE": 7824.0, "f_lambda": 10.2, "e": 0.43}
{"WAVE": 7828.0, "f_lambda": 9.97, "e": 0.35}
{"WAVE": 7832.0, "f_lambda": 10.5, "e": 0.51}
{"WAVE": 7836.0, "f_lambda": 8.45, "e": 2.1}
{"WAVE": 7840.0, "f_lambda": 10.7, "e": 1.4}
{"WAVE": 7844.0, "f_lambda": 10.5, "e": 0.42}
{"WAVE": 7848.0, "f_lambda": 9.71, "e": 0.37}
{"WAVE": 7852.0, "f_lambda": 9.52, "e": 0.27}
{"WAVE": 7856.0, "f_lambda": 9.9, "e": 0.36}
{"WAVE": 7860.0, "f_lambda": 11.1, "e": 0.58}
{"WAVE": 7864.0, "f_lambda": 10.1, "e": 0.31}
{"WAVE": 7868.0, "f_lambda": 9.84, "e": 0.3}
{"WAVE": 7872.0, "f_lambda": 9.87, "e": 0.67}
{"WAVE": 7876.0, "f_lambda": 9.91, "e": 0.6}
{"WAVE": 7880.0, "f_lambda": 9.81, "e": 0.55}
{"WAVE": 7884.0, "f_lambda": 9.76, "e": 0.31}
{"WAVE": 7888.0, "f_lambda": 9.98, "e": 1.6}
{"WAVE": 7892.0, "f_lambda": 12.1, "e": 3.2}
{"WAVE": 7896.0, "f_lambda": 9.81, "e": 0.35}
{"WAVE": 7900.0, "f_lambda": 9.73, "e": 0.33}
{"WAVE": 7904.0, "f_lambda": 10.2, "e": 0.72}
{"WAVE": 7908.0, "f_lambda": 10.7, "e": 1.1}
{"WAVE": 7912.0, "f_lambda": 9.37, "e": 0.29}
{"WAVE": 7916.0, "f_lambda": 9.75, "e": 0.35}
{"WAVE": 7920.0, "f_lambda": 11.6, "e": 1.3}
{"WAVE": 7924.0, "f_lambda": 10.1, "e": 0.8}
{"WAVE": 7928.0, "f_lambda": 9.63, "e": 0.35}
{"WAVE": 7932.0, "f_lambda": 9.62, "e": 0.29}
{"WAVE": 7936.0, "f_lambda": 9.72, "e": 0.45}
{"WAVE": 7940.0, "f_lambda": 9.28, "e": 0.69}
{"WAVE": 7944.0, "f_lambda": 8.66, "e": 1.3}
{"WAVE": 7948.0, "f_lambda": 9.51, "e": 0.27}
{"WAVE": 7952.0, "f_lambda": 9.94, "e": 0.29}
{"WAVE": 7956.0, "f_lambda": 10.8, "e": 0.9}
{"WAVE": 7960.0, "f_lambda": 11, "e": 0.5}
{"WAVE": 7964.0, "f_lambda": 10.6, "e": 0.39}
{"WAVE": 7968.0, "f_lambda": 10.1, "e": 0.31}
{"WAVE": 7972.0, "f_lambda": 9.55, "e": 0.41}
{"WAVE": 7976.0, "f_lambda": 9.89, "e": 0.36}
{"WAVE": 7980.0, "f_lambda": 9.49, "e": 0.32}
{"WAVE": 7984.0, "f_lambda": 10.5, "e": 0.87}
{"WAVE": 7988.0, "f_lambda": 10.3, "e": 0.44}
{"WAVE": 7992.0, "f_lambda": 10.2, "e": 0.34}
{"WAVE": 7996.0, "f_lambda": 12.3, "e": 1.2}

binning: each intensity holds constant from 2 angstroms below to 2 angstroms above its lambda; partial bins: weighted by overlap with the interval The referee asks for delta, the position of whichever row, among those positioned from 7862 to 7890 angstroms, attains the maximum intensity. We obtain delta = 7864.0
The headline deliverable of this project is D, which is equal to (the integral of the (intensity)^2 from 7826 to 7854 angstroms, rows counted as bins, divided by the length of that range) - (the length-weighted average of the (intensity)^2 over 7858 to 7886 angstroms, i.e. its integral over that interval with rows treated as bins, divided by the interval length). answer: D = -3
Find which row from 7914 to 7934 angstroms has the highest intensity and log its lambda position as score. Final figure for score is 7920.0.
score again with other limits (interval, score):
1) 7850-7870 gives 7860.0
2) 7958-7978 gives 7960.0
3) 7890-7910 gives 7892.0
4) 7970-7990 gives 7984.0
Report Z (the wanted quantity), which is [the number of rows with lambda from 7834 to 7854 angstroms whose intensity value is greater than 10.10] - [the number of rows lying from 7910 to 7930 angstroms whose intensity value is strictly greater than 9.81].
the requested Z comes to 0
